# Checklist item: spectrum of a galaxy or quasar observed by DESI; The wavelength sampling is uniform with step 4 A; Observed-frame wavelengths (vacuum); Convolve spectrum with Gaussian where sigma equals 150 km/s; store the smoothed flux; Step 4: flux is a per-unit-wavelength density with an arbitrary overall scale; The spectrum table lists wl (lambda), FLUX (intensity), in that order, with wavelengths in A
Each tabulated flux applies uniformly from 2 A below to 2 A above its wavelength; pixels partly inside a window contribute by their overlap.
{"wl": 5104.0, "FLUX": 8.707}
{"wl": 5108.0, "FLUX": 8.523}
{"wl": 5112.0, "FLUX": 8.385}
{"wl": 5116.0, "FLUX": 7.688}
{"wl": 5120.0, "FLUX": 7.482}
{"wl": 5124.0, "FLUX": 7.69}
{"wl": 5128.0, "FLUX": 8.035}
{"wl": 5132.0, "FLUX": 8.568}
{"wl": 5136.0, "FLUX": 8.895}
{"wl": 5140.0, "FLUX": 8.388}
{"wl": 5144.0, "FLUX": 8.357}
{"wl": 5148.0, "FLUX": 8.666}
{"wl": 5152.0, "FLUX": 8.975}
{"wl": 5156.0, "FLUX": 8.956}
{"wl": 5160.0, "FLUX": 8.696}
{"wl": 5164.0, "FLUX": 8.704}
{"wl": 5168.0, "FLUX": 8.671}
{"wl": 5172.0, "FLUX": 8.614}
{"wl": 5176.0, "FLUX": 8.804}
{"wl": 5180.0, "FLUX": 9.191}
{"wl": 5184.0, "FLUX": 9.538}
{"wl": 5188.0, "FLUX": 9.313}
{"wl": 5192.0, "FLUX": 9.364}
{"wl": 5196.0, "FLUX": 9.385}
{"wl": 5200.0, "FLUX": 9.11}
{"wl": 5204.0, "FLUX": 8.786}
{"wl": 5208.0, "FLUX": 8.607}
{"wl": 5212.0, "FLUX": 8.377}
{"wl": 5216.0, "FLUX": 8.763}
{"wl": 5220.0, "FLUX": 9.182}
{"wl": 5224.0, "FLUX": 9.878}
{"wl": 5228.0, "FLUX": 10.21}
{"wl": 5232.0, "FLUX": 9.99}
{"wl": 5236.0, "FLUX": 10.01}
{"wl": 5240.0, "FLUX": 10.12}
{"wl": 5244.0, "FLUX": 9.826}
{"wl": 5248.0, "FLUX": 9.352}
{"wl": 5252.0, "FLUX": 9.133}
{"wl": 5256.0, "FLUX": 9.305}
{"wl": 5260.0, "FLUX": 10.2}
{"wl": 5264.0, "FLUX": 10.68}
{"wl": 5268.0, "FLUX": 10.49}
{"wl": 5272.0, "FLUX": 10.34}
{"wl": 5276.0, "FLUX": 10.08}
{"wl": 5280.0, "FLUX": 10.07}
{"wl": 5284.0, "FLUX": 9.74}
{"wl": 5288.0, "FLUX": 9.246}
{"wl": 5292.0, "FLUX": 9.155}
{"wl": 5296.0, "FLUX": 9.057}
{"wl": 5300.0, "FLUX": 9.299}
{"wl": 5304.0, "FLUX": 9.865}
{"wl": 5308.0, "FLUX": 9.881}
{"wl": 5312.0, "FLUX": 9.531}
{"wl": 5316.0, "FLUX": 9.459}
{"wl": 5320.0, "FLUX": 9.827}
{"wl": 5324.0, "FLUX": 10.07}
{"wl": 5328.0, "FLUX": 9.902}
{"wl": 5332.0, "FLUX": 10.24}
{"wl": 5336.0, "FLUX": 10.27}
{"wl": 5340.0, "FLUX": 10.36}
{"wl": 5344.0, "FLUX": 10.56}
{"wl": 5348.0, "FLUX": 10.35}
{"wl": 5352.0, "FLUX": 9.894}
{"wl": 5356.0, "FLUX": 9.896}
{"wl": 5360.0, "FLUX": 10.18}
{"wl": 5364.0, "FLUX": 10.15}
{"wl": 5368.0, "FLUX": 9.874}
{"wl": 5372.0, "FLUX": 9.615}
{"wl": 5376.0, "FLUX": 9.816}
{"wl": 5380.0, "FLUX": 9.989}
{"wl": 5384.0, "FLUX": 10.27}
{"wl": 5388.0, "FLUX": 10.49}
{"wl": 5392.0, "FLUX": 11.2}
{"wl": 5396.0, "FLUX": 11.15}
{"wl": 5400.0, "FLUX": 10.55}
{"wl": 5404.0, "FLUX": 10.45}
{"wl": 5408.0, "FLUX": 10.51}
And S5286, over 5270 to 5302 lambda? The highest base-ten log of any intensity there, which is 1.015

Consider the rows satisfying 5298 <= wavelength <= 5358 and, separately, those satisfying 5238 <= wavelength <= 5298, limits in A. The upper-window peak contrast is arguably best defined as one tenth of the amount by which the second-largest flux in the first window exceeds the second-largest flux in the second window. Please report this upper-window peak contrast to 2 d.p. -0.01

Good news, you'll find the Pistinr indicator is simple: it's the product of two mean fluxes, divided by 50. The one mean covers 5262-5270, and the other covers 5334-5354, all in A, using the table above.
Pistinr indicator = 2.2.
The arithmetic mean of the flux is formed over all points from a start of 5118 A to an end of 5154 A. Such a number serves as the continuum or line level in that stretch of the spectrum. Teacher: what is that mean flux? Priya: 8.3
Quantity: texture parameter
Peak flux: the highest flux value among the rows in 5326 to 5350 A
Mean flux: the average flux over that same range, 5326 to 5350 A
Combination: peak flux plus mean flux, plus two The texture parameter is 22.8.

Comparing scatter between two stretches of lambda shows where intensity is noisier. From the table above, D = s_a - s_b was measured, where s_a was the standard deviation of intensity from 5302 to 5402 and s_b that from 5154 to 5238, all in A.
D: -0.1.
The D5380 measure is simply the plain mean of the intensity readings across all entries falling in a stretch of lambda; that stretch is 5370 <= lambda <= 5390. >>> 10.0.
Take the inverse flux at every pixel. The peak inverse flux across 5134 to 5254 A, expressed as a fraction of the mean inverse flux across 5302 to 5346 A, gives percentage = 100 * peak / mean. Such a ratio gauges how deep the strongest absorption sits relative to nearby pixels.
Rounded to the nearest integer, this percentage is 119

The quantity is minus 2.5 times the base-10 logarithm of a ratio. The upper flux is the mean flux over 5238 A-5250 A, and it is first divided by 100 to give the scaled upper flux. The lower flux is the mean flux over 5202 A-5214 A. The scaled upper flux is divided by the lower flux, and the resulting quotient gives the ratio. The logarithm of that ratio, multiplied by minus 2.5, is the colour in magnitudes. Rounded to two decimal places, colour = 4.86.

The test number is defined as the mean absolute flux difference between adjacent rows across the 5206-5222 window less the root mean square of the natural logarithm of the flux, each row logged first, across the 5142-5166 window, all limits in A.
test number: -1.82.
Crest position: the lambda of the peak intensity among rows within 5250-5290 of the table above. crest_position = 5264.0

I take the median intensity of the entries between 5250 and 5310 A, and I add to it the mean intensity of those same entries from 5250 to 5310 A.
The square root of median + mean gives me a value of 4.43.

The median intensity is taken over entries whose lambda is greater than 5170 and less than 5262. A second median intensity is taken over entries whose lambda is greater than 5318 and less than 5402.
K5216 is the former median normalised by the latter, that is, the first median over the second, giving 0.91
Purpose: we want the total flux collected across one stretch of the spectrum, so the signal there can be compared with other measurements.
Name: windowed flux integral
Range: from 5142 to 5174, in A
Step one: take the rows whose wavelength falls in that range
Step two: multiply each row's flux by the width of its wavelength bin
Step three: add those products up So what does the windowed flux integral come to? 279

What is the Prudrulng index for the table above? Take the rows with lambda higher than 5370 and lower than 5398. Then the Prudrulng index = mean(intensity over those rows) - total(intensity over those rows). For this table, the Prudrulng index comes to -62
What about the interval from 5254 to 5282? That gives -61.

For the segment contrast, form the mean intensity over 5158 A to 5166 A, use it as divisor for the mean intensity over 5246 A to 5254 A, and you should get 1.06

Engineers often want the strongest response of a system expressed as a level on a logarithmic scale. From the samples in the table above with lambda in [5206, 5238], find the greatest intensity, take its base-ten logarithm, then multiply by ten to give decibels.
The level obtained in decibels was 10.1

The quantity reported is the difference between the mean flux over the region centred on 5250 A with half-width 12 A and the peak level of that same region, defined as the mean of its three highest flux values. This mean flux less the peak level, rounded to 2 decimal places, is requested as -0.39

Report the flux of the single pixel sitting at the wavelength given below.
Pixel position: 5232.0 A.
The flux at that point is 9.99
